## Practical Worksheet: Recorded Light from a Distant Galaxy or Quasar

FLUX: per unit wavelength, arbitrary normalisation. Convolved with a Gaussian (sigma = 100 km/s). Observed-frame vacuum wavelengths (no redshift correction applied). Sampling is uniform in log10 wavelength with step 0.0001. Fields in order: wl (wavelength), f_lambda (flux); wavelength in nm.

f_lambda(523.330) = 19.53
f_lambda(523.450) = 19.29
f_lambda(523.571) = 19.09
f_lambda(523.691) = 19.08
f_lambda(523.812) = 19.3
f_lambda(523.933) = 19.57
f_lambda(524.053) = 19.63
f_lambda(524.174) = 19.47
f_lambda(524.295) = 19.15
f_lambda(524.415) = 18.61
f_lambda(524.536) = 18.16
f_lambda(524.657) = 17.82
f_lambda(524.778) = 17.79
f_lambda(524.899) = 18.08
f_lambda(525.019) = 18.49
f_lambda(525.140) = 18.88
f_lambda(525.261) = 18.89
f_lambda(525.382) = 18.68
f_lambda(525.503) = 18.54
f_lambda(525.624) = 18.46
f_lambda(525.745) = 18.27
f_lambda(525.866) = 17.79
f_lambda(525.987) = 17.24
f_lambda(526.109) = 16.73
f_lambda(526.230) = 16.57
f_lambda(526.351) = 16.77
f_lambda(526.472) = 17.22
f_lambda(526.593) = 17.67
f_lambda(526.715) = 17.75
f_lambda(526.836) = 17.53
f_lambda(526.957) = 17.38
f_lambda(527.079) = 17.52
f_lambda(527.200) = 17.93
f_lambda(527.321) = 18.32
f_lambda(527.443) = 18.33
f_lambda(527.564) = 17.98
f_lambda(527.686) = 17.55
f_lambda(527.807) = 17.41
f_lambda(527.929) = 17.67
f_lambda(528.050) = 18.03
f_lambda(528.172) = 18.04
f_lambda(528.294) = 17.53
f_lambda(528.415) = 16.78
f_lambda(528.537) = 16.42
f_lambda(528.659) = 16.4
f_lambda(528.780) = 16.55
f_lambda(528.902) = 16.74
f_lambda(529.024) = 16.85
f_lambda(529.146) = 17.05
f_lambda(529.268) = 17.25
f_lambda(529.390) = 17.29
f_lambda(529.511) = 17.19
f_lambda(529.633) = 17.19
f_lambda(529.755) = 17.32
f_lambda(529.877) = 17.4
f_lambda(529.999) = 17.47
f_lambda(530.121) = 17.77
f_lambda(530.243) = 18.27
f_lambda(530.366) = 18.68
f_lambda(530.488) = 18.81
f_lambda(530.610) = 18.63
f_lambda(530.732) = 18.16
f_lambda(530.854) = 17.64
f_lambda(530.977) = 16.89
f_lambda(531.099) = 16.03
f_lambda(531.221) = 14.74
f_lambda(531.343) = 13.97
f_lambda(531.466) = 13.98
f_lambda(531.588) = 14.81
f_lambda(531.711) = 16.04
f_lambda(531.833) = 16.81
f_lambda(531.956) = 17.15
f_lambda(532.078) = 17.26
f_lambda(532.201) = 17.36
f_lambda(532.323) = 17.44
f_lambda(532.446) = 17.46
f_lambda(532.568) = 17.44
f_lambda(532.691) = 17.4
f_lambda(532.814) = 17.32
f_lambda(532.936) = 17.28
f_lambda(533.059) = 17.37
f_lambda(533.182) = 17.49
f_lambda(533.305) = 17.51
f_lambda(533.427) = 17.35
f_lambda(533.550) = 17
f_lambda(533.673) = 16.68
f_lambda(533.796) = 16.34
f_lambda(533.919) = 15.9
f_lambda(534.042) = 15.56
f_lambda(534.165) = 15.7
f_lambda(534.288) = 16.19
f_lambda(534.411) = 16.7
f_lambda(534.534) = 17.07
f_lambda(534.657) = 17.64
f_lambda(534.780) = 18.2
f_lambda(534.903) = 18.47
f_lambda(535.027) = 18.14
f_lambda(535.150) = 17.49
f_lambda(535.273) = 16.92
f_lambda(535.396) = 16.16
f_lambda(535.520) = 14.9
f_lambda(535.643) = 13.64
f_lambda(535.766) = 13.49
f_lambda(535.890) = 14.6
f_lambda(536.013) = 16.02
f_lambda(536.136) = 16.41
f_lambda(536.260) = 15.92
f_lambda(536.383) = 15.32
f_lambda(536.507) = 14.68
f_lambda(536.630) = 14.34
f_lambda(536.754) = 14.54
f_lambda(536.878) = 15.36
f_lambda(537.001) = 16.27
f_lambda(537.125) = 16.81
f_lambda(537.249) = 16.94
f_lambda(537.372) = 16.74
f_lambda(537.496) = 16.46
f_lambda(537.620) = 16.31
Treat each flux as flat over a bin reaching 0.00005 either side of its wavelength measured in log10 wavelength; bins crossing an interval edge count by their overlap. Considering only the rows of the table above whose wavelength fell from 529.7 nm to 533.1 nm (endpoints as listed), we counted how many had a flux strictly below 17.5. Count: 21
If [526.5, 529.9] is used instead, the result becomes 15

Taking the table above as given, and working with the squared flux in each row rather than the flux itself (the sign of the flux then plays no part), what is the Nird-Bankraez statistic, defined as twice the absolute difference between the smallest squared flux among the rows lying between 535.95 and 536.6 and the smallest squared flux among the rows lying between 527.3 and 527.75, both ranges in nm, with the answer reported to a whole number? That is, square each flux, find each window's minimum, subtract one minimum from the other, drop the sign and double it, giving 185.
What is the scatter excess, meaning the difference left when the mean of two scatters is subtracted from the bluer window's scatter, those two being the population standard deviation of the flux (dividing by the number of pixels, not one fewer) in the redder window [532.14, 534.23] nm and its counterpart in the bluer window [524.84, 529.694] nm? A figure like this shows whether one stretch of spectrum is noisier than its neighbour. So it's 0.0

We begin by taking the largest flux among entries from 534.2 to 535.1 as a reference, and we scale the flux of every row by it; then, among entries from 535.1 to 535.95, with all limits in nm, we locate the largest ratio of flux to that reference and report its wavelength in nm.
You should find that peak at 535.150 nm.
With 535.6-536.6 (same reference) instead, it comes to 536.136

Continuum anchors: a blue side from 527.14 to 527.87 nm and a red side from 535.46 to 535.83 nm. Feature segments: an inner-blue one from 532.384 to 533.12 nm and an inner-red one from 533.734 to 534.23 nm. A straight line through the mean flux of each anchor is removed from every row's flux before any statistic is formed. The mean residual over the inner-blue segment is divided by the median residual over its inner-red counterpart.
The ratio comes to 1.9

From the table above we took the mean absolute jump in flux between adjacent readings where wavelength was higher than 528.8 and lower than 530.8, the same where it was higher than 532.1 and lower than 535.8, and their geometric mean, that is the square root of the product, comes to 0.26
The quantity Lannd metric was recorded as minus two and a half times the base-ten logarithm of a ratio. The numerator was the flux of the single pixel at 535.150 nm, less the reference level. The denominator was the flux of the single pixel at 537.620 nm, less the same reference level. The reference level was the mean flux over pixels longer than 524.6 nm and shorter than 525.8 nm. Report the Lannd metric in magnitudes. 0.9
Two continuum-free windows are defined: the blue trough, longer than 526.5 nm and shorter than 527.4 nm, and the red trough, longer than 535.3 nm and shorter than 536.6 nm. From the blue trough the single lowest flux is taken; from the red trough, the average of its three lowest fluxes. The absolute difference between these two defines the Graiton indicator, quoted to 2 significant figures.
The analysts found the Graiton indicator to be 3.5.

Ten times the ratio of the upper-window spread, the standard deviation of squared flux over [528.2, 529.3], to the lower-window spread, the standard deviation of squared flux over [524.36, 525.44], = 8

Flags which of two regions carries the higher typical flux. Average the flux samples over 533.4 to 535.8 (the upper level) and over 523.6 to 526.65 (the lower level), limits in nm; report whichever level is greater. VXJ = 18.3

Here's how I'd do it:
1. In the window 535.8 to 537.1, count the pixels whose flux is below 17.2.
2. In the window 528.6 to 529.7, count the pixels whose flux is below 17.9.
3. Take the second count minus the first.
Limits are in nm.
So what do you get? -1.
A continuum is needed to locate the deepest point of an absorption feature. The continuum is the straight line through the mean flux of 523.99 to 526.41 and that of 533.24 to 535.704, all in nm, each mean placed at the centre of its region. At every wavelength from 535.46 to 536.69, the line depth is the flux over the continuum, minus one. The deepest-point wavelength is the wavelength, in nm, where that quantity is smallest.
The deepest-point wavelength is 535.766 nm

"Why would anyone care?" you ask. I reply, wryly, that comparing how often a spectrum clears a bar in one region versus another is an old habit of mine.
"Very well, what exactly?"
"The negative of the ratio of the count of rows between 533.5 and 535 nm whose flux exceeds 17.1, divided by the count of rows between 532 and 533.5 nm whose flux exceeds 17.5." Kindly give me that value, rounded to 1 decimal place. -3.0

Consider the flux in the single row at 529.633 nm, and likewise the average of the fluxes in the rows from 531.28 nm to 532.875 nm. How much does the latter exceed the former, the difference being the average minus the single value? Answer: -0.7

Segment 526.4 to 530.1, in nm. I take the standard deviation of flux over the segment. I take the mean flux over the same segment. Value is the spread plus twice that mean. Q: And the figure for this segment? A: 35.3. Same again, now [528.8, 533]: 35.2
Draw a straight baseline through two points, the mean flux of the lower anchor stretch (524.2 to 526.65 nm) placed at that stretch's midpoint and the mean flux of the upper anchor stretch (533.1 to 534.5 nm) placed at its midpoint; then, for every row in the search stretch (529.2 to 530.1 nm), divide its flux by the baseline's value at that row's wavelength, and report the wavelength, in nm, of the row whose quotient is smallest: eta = 529.511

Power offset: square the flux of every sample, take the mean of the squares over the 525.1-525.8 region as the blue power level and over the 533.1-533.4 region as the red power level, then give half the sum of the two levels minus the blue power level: -20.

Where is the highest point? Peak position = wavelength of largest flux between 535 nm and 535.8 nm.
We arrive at 535.027 nm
